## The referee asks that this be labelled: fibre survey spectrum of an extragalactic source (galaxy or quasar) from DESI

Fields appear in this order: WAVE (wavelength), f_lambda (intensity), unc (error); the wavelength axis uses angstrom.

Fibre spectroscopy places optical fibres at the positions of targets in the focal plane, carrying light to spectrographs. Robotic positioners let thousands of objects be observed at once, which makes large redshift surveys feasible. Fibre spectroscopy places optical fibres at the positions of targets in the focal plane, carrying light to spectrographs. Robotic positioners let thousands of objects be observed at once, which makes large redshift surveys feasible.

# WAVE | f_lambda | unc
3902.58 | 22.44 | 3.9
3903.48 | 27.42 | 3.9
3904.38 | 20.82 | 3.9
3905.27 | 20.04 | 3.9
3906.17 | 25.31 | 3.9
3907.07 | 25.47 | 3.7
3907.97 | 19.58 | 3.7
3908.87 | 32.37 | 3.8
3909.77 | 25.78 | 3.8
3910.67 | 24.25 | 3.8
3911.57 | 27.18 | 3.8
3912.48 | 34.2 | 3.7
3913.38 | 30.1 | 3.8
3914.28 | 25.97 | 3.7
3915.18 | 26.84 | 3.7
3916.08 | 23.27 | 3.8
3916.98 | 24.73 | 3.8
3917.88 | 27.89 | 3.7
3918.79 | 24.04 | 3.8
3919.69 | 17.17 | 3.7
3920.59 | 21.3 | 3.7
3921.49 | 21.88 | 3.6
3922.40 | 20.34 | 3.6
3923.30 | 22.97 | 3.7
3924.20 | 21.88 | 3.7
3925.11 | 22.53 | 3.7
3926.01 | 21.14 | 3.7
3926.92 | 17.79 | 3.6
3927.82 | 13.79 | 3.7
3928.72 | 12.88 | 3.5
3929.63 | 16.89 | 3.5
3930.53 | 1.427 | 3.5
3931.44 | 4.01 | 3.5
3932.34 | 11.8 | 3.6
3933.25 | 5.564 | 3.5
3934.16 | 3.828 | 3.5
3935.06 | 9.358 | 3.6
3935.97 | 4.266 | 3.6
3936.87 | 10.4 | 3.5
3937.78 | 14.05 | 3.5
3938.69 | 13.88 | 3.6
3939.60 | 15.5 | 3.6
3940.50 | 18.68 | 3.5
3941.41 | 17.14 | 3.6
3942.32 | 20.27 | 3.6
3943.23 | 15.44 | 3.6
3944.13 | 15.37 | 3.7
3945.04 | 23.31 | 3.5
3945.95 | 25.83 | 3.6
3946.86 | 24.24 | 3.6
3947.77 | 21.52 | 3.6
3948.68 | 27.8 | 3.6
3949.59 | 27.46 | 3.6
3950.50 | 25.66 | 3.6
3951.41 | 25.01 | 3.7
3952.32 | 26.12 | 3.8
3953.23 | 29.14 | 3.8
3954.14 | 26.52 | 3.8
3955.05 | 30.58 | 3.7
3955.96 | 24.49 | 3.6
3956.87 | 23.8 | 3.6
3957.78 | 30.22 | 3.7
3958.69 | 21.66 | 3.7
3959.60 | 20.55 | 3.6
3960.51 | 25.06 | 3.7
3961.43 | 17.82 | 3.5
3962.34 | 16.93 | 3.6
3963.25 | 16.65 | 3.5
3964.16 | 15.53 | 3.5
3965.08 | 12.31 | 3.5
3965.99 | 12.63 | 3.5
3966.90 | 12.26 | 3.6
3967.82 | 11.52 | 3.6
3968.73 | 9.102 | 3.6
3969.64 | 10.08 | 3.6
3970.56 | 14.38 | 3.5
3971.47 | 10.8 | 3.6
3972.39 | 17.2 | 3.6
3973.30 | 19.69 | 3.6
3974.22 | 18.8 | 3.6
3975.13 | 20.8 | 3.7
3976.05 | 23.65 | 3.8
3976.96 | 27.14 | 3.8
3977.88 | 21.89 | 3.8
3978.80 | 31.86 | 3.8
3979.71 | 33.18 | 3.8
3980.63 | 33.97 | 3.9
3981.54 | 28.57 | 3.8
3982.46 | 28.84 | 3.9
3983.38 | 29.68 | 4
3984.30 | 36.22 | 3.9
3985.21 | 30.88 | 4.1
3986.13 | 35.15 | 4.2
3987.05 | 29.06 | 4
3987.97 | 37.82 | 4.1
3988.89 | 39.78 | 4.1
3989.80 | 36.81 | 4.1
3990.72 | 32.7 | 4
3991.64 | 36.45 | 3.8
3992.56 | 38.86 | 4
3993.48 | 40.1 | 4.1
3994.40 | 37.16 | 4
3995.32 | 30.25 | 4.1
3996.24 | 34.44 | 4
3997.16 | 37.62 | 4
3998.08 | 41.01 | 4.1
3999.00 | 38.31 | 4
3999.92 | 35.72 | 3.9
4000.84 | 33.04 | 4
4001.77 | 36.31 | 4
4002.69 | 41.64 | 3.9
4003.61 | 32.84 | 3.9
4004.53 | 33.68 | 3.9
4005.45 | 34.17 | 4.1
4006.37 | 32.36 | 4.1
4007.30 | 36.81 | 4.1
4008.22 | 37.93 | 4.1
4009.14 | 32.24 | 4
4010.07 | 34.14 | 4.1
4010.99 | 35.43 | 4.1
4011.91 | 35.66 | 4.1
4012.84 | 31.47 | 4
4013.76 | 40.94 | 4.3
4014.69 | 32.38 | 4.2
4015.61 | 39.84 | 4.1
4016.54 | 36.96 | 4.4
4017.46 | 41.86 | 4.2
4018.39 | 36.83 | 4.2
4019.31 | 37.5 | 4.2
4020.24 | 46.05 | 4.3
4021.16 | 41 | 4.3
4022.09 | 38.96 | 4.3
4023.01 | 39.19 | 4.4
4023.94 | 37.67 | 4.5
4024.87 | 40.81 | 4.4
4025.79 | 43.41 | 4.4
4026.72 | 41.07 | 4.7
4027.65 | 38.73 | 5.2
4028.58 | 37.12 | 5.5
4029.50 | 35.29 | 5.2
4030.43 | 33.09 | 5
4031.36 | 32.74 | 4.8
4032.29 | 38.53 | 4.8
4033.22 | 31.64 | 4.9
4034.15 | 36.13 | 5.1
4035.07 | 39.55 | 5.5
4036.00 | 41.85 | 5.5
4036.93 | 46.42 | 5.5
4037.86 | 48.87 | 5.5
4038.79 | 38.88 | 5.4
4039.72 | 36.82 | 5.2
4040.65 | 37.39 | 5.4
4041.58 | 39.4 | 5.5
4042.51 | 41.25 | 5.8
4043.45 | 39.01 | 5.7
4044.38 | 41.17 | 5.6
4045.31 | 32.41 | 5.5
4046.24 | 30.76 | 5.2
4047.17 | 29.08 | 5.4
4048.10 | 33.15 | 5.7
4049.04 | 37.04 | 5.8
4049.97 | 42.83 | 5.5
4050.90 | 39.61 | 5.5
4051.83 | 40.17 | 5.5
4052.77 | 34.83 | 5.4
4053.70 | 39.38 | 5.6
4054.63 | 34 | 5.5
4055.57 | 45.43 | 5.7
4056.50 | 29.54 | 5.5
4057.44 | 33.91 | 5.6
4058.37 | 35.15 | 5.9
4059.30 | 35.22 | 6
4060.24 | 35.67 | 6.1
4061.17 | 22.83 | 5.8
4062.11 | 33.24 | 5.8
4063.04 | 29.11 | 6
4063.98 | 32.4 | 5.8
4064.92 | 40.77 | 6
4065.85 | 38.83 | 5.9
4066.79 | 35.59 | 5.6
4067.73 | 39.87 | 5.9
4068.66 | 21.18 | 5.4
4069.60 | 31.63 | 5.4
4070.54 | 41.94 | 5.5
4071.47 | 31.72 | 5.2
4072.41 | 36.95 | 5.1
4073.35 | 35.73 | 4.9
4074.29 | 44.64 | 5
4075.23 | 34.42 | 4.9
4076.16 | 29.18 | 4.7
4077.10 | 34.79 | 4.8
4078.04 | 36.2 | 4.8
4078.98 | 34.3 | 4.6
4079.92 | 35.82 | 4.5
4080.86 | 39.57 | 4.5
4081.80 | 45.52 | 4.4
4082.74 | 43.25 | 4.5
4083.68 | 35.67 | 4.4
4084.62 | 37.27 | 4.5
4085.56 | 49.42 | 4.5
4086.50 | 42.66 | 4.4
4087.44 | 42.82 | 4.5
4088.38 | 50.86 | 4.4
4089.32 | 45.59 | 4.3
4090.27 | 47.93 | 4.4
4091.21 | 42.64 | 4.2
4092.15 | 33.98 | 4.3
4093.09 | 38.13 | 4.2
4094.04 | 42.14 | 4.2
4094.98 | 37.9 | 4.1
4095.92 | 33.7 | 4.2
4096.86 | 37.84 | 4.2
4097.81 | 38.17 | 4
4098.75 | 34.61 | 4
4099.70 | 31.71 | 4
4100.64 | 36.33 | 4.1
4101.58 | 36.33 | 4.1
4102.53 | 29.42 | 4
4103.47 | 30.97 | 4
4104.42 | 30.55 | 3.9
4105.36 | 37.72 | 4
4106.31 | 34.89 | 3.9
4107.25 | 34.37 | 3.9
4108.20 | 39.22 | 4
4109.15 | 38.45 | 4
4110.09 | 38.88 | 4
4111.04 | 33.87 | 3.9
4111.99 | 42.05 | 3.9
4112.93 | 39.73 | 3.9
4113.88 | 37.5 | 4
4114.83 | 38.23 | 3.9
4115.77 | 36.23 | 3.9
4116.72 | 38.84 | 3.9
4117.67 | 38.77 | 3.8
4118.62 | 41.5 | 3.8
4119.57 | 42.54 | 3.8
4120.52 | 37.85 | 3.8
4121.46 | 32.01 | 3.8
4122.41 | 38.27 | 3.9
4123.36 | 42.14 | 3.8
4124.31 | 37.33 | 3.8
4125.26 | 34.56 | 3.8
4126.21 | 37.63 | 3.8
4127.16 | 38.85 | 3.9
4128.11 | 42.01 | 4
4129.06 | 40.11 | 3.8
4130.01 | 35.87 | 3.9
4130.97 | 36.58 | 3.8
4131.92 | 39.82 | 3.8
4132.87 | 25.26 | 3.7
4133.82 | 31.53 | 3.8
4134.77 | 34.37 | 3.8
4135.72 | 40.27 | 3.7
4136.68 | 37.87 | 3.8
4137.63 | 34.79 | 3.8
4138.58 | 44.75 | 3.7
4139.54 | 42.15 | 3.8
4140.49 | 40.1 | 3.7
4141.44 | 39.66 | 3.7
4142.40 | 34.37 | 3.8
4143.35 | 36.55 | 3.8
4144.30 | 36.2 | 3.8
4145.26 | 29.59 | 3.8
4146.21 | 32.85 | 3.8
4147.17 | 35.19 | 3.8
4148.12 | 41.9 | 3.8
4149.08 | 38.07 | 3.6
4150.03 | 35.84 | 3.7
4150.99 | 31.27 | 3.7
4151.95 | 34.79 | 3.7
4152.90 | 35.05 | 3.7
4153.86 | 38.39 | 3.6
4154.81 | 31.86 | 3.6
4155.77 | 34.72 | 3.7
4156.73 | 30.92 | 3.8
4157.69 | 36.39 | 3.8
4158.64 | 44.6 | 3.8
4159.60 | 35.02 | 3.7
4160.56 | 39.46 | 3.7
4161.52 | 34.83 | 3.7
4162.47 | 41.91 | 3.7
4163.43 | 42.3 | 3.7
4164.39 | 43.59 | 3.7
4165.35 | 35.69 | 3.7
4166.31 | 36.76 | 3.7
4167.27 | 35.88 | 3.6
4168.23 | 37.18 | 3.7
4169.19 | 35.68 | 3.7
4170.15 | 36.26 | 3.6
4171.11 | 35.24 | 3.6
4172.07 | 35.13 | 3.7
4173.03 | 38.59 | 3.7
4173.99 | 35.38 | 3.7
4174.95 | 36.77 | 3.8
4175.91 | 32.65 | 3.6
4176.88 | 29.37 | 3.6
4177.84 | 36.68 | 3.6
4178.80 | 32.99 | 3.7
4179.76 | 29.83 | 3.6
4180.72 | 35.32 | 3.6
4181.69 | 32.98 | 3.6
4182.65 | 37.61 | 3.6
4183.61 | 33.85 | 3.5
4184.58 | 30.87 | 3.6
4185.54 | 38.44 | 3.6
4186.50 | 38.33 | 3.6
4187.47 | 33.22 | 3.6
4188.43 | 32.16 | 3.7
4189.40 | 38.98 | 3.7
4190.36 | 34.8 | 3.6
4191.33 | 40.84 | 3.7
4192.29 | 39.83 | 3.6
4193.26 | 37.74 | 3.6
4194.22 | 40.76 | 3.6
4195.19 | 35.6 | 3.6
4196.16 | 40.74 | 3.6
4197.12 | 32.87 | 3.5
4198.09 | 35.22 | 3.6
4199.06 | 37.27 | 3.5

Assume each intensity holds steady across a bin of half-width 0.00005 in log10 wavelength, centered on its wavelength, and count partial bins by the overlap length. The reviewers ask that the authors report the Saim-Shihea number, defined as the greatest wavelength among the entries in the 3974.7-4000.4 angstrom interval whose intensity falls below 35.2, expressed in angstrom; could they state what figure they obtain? 3996.24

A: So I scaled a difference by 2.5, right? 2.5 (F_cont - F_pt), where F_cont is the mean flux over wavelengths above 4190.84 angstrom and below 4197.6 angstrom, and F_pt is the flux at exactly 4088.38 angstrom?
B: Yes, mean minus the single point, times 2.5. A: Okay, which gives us -31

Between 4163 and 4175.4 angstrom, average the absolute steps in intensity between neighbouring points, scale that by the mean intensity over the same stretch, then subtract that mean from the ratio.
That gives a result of -37.2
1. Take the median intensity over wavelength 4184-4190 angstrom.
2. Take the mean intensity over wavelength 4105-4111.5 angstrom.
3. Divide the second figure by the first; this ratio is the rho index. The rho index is 1.0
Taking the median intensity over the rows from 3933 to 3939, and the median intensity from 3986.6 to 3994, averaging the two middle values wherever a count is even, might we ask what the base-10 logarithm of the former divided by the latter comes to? -0.60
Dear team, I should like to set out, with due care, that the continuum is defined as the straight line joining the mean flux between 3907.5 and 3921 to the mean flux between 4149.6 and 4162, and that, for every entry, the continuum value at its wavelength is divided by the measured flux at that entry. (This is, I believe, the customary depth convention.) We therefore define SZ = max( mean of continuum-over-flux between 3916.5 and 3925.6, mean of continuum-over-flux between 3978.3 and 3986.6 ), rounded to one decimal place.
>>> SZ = 1.2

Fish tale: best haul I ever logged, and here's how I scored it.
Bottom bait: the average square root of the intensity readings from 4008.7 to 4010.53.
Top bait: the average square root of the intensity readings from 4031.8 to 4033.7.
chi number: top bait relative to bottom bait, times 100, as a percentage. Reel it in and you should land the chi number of 103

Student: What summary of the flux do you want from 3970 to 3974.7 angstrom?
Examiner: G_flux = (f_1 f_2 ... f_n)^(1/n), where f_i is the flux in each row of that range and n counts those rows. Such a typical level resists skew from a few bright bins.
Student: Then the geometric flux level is 16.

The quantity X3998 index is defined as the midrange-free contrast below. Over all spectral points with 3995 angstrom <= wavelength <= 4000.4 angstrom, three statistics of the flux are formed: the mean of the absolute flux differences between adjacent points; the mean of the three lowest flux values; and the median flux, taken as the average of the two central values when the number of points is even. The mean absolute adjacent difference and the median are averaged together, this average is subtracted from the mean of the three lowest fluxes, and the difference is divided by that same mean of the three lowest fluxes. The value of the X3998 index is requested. 0.404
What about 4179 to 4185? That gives 0.403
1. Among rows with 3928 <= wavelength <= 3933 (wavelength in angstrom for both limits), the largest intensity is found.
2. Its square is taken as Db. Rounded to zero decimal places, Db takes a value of 285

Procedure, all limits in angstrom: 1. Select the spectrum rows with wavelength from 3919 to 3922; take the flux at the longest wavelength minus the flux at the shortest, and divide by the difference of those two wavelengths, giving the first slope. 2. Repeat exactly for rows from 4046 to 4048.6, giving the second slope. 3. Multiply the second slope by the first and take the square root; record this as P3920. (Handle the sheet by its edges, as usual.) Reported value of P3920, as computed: 1.8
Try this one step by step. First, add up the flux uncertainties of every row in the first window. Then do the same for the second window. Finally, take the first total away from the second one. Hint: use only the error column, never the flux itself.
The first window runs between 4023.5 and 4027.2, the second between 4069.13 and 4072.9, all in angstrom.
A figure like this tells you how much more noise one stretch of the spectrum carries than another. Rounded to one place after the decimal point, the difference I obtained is 3.2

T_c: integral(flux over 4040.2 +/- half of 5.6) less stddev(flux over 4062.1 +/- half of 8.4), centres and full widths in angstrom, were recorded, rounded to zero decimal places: 221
